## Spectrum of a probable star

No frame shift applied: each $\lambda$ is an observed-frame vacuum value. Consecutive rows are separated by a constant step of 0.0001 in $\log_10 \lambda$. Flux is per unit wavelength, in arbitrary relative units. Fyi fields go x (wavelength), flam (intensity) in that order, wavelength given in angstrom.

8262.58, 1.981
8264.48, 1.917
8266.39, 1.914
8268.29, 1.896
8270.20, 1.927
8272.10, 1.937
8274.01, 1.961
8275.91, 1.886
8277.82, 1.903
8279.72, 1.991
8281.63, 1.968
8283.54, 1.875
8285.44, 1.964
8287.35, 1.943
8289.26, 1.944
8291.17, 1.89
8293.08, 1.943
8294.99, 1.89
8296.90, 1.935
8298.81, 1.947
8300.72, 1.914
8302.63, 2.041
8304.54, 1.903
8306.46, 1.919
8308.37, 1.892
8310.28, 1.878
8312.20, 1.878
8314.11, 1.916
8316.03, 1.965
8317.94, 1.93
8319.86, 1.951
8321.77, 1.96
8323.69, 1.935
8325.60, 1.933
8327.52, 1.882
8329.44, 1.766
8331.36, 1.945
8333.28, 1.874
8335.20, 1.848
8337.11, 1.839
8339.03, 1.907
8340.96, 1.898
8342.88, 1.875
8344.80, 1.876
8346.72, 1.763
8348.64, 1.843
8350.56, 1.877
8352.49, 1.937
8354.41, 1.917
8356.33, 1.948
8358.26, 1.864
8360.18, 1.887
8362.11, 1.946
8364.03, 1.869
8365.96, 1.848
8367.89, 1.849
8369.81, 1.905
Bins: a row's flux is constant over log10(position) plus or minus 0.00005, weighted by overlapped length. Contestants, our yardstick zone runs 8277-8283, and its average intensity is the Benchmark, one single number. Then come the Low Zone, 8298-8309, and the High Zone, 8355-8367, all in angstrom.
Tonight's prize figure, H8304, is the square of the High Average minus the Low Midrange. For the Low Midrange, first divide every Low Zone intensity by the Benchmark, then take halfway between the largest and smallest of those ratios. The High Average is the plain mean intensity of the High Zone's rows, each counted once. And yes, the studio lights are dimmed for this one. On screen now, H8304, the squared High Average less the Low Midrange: 2.58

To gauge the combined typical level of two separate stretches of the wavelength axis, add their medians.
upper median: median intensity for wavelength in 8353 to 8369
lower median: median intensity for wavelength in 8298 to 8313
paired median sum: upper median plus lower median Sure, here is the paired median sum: 3.79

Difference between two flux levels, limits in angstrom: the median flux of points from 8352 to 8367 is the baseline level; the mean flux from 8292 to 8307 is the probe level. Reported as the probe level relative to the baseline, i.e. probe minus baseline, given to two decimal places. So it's 0.03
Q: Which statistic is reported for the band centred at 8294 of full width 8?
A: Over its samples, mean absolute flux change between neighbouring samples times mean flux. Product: 0.10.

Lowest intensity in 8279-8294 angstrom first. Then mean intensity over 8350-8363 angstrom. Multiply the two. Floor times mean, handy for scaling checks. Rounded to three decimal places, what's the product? 3.583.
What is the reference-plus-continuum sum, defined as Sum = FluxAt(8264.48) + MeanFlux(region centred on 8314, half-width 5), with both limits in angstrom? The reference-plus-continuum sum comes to 3.83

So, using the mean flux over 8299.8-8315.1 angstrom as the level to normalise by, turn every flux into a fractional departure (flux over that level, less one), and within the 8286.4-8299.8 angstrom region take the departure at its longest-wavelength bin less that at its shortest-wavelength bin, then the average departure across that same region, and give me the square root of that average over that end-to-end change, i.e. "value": 1.6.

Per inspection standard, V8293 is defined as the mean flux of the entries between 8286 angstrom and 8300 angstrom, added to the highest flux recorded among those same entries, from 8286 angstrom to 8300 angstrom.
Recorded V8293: 3.87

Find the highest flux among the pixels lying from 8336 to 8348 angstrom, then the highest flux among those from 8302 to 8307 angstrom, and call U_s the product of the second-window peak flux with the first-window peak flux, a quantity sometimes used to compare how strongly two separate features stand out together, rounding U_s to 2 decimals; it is 3.89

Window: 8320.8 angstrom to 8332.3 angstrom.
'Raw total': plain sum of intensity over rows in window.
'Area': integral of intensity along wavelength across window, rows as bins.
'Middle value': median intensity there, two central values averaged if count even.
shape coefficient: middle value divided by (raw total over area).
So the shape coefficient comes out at 3.71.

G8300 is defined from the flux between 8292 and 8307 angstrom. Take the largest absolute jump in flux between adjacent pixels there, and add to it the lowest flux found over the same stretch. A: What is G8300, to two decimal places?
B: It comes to 2.03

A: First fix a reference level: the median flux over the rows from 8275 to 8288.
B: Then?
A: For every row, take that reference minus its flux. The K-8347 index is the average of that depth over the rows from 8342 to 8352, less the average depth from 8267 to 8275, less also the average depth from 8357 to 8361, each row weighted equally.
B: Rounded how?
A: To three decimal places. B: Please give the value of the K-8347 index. 0.016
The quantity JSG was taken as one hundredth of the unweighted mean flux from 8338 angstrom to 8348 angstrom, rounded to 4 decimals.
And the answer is 0.0186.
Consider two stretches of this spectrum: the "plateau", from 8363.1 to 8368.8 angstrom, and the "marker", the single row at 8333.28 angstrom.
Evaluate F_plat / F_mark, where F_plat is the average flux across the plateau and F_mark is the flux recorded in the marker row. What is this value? 0.99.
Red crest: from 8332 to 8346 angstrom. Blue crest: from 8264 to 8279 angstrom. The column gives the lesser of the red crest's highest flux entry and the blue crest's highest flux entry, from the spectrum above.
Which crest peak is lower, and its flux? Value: 1.91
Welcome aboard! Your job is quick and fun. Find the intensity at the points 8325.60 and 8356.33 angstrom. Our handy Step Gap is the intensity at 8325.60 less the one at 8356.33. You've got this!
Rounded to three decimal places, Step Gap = -0.015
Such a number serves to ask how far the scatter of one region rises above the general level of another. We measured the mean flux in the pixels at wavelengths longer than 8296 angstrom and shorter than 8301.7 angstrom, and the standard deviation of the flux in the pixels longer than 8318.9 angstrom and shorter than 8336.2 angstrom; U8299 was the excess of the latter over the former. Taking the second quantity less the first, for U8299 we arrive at -1.87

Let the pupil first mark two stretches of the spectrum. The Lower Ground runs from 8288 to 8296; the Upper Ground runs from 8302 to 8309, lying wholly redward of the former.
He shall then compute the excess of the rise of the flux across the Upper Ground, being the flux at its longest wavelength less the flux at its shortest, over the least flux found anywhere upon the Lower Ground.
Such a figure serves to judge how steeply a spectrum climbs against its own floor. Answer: -2.04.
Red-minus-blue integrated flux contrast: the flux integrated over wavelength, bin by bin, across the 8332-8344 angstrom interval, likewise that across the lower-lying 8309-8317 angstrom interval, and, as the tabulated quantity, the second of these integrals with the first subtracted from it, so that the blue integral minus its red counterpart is -7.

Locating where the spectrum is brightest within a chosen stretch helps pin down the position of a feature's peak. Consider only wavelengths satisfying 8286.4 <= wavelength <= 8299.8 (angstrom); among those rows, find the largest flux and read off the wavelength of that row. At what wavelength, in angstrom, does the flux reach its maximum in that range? 8298.81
